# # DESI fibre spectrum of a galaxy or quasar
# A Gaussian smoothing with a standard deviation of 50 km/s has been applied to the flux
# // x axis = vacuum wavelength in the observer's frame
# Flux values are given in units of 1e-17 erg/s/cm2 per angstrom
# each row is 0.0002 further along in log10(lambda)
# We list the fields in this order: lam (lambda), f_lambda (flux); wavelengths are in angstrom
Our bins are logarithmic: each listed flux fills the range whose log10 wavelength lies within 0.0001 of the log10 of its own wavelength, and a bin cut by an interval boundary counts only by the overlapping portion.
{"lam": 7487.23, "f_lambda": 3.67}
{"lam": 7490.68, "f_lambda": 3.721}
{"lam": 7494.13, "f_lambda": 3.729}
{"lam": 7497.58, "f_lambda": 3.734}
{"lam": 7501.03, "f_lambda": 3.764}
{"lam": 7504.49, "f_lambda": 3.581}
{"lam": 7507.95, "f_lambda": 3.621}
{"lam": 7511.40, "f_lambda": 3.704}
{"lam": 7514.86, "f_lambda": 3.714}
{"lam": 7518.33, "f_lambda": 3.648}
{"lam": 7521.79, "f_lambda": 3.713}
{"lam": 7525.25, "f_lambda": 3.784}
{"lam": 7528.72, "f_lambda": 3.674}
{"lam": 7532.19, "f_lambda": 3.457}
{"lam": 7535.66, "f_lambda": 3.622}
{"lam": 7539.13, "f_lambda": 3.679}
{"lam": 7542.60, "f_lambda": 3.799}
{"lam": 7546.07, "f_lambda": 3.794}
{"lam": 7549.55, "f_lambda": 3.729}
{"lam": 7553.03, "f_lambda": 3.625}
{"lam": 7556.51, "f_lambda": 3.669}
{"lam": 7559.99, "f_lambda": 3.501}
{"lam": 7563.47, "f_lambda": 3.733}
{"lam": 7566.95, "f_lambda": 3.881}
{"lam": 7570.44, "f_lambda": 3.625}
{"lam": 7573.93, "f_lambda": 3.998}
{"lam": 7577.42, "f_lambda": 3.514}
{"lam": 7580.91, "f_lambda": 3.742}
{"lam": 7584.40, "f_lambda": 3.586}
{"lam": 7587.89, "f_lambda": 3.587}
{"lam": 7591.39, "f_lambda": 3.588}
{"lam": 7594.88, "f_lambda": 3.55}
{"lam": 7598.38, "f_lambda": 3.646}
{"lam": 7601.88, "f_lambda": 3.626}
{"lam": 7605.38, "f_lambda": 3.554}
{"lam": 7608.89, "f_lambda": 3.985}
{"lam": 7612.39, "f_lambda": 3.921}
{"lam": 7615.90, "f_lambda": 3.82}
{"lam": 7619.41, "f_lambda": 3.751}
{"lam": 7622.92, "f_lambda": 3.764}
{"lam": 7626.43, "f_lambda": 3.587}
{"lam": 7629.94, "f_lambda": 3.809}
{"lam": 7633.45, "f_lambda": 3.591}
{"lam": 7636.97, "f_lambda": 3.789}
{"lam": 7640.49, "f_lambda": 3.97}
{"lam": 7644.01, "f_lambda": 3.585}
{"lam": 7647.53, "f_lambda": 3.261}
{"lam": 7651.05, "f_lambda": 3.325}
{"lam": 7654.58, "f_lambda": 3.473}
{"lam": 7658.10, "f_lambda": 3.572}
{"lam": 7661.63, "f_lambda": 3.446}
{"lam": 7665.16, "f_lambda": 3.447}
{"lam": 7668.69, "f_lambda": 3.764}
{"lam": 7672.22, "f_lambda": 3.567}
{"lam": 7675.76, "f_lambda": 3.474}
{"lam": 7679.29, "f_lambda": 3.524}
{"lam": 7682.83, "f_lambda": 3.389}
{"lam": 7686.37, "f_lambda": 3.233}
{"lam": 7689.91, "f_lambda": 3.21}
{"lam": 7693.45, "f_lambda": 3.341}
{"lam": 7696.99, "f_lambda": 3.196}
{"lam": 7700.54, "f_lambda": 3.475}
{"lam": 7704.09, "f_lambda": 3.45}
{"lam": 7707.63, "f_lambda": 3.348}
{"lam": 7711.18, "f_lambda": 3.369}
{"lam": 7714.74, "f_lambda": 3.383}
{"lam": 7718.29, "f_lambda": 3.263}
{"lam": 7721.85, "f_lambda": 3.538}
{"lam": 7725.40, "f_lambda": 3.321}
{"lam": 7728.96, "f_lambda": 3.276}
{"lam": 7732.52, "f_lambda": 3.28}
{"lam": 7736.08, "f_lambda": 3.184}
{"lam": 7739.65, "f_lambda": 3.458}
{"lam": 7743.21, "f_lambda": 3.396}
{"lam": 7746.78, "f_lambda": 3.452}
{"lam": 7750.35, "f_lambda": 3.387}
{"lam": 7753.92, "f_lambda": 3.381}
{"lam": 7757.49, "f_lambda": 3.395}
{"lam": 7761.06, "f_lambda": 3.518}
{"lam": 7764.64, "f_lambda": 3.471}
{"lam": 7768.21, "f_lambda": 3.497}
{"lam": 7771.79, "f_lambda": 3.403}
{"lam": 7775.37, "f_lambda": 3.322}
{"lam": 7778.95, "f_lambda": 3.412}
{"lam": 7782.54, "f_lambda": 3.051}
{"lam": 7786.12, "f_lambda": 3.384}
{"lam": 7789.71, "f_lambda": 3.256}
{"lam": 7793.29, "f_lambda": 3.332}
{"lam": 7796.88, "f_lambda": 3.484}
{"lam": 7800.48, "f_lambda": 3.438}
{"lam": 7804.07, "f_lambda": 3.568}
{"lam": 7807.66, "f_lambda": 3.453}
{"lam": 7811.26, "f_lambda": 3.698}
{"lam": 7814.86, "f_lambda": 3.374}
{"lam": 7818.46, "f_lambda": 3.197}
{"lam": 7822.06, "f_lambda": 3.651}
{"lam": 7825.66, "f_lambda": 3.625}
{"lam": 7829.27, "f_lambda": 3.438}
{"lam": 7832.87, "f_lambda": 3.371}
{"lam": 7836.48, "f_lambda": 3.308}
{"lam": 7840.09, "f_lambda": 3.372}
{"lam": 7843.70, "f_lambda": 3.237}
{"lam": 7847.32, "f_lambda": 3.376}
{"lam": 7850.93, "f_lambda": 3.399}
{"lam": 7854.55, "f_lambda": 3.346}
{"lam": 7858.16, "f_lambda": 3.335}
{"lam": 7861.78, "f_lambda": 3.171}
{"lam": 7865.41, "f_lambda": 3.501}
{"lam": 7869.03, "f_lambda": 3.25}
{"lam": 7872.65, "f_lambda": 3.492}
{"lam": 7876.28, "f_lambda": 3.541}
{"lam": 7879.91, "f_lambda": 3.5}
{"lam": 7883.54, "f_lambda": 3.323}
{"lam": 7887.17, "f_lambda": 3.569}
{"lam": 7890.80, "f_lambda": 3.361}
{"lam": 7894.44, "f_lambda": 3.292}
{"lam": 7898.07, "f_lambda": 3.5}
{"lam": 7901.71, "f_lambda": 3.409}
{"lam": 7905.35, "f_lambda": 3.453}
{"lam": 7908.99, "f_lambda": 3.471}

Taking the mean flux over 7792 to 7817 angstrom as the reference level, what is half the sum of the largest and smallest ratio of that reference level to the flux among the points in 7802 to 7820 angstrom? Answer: 1.01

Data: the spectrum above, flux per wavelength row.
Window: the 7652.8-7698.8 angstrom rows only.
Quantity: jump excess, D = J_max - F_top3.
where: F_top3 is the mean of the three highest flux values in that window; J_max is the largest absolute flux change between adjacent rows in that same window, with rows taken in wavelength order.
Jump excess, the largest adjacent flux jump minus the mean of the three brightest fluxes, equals -3.32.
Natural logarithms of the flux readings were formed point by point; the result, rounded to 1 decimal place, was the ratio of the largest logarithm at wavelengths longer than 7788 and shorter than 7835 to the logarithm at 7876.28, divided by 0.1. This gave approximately 10.3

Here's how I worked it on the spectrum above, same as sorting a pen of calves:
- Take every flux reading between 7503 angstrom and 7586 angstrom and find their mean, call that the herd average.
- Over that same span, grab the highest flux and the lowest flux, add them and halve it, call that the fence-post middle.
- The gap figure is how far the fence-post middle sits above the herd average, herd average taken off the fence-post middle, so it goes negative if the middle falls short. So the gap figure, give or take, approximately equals 0.04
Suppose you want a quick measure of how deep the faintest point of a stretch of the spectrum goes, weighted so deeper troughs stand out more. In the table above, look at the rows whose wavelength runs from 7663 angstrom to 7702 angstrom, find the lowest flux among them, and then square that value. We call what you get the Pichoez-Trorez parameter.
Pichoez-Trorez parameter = 10.2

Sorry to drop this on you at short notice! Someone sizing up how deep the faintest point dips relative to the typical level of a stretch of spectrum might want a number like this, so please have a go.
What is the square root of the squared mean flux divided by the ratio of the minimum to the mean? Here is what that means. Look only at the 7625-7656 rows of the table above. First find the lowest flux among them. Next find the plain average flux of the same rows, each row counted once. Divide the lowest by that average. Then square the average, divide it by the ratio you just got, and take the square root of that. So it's 3.8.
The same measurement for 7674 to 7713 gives 3.5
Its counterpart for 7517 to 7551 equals 3.8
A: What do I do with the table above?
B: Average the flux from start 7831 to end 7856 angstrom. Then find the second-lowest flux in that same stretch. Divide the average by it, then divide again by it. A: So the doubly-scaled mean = 0.306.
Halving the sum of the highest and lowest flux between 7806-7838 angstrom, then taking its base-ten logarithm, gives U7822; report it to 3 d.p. 0.538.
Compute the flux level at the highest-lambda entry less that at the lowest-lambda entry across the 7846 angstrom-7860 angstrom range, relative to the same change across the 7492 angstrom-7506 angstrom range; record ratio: 0.3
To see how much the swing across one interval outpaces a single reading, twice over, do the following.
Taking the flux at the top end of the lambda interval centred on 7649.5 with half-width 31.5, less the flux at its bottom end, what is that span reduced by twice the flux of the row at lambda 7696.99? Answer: -6.6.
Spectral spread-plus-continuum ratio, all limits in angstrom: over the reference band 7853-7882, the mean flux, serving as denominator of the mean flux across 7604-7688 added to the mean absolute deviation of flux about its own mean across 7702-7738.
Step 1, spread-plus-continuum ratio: 1.09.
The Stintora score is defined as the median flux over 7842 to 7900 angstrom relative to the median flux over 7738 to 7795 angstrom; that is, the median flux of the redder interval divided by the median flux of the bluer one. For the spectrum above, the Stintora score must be 0.99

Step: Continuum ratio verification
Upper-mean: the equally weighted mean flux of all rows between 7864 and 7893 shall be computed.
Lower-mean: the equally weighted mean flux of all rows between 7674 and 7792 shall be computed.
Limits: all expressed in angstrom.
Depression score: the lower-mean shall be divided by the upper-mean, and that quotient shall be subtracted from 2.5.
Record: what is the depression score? 1.52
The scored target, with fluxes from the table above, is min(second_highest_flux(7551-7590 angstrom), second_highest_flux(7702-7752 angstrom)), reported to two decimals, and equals 3.46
